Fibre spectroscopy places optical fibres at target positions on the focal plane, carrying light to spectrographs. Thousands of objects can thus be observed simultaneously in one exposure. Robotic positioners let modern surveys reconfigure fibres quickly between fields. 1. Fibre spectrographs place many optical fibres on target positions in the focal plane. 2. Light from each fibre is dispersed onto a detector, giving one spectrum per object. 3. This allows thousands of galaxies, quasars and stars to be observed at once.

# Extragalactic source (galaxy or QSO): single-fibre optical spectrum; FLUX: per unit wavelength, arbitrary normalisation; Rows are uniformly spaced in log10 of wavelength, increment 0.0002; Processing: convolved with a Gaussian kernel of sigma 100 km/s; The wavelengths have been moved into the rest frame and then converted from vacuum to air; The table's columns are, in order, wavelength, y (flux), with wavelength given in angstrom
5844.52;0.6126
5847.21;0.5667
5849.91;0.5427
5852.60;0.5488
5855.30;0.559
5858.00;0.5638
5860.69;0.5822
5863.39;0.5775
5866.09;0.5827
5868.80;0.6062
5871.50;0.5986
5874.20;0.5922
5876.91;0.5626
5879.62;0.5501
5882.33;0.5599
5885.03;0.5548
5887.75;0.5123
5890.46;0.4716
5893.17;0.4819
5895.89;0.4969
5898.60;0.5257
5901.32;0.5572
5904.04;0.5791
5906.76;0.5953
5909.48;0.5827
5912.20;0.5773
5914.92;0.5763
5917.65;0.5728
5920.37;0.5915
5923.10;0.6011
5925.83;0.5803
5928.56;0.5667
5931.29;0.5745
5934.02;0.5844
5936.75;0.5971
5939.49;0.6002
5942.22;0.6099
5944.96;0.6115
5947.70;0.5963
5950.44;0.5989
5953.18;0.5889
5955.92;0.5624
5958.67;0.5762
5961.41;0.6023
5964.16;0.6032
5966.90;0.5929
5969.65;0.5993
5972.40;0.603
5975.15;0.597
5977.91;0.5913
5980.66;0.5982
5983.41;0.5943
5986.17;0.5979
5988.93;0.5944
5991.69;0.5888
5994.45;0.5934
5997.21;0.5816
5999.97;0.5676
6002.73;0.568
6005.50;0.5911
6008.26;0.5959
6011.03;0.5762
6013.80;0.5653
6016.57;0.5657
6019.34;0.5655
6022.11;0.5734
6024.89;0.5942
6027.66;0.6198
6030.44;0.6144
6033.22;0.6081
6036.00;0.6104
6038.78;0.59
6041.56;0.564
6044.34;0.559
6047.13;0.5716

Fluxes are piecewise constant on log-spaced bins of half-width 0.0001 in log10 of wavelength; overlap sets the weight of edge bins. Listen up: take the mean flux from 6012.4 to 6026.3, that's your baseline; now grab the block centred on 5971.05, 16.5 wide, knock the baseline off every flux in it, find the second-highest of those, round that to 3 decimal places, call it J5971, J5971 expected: 0.030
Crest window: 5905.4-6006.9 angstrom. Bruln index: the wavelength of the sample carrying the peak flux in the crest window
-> 5944.96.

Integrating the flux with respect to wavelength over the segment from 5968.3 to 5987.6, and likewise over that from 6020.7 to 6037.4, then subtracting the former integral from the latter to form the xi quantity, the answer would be -1.5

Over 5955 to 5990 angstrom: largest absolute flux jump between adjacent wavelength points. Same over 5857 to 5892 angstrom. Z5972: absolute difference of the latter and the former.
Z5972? 0.0164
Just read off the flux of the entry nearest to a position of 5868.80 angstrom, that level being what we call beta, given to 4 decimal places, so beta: 0.6062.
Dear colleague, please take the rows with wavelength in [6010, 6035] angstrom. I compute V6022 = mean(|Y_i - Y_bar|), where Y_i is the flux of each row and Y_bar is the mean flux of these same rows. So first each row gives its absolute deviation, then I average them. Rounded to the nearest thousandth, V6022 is 0.020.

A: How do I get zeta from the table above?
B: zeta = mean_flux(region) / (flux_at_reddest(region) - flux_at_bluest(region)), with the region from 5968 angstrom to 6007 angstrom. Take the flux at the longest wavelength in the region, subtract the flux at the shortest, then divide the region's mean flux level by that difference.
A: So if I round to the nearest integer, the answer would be -72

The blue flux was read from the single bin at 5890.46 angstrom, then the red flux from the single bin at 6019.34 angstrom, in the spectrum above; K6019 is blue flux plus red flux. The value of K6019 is 1.04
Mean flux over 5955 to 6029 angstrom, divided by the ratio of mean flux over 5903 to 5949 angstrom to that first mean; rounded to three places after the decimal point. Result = 0.587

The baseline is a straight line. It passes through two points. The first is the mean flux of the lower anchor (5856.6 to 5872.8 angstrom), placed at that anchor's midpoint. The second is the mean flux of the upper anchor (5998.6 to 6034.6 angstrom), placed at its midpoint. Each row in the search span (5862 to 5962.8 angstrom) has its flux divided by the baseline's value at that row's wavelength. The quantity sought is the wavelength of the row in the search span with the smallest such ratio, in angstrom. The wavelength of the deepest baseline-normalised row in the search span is 5890.46 angstrom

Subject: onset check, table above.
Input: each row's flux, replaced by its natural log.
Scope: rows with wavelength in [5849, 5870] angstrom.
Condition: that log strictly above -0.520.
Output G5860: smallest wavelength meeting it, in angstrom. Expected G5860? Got 5868.80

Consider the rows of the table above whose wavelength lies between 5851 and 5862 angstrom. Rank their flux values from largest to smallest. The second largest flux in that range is 0.5638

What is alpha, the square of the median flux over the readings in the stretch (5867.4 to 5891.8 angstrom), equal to 0.313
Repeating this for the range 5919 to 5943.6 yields 0.350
